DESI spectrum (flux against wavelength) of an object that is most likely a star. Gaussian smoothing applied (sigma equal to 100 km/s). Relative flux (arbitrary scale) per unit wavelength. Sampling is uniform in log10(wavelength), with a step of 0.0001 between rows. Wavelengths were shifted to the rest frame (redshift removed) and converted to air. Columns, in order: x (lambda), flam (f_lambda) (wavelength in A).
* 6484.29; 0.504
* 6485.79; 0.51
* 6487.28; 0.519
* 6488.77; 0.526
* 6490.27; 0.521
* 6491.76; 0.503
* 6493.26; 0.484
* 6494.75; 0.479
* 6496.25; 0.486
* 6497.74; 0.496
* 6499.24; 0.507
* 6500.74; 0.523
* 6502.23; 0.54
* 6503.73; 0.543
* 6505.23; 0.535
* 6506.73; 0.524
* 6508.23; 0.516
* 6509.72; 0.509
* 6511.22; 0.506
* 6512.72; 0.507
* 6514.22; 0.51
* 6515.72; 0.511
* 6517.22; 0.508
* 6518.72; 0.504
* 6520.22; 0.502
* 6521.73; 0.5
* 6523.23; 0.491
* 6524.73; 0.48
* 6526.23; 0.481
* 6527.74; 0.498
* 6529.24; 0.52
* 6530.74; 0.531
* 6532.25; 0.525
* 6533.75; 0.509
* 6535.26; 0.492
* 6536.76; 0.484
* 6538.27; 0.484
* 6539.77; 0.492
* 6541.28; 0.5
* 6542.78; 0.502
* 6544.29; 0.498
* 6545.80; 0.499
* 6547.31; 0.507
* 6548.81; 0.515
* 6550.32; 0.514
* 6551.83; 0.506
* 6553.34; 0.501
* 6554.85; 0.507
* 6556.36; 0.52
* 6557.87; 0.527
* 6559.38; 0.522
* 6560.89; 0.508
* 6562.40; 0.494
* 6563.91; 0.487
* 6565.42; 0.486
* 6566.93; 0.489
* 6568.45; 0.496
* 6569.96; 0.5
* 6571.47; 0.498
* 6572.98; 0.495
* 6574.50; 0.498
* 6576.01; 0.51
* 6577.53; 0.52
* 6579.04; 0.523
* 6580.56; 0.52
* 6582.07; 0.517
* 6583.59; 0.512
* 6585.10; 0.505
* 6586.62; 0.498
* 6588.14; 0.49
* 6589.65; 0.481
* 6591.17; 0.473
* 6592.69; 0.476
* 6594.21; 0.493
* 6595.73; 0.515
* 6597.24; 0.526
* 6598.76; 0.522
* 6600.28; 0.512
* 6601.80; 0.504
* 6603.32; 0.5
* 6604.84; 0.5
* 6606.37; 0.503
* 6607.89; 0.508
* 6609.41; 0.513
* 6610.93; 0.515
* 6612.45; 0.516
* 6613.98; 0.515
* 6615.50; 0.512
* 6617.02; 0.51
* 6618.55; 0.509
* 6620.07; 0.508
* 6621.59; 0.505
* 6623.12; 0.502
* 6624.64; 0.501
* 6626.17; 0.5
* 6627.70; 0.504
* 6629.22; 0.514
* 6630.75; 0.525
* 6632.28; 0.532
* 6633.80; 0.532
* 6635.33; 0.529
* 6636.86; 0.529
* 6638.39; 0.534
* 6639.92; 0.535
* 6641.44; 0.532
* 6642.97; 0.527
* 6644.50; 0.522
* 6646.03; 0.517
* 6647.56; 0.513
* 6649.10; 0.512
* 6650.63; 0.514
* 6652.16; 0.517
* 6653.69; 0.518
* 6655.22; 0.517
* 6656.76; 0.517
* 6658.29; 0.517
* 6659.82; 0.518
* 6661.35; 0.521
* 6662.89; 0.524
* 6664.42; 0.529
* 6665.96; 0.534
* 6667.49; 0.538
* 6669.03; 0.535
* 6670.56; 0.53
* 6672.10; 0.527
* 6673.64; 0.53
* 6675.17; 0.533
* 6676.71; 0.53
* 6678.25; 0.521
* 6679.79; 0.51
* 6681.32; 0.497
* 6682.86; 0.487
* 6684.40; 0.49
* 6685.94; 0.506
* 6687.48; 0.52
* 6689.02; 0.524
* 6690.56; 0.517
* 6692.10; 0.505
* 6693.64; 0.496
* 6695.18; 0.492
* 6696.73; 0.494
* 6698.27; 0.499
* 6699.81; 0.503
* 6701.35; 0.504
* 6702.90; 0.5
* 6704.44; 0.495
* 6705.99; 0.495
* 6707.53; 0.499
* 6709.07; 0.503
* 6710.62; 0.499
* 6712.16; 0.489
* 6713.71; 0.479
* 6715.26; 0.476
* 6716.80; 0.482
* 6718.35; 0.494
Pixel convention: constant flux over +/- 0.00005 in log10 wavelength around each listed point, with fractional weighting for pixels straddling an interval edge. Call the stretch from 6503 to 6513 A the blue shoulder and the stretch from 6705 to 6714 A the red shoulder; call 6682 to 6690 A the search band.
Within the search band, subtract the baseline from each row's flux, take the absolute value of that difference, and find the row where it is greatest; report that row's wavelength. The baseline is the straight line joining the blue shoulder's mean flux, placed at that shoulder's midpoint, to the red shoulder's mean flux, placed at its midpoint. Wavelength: 6689.02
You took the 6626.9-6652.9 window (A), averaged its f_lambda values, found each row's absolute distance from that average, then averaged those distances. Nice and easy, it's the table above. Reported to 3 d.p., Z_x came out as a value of 0.008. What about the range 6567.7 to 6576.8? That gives 0.004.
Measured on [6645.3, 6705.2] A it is 0.011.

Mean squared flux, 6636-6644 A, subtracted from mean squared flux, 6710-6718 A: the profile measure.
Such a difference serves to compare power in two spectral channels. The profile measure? -0.047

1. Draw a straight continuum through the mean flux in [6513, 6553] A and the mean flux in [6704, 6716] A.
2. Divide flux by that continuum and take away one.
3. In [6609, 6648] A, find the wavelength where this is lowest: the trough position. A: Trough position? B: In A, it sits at 6626.17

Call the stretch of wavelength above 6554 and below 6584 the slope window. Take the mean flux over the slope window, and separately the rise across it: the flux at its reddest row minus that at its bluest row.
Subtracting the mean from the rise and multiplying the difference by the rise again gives -0.003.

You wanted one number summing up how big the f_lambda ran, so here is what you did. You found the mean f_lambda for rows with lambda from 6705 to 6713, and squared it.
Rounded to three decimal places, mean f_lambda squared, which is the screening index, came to 0.247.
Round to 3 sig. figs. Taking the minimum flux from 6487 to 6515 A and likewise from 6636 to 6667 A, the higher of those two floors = 0.512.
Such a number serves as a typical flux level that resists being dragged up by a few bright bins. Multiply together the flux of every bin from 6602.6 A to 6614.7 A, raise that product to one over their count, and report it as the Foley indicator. 0.509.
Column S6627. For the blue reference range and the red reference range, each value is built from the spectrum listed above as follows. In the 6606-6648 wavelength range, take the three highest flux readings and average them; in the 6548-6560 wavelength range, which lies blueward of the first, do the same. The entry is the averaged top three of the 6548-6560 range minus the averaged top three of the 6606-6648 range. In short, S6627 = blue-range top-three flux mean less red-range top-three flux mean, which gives -0.011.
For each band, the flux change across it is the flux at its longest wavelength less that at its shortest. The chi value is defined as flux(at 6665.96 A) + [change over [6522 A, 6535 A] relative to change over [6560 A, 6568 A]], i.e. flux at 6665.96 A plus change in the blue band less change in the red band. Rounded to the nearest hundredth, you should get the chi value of 0.57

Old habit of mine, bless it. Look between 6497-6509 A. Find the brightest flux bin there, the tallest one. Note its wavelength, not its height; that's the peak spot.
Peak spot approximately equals 6503.73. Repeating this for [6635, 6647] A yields 6639.92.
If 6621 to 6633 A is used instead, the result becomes 6632.28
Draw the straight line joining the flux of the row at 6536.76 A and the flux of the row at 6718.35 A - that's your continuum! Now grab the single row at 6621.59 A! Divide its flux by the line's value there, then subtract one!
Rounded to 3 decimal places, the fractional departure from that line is 0.033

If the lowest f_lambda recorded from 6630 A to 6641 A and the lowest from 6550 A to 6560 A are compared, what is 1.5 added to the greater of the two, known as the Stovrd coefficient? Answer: 2.025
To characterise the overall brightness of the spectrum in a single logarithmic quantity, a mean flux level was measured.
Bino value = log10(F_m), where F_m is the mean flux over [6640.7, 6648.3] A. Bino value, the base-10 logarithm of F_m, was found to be -0.282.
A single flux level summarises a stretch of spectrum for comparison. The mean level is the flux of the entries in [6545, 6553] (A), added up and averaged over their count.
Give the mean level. 0.508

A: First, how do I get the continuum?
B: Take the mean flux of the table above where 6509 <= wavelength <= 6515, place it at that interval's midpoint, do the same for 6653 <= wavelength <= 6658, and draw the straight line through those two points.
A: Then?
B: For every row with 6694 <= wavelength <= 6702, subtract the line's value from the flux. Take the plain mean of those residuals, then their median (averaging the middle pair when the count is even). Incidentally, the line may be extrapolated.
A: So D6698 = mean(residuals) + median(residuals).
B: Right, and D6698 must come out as -0.04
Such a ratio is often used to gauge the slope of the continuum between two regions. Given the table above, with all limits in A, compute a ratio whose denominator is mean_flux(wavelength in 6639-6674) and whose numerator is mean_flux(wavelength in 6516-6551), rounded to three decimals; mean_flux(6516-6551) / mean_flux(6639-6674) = 0.958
